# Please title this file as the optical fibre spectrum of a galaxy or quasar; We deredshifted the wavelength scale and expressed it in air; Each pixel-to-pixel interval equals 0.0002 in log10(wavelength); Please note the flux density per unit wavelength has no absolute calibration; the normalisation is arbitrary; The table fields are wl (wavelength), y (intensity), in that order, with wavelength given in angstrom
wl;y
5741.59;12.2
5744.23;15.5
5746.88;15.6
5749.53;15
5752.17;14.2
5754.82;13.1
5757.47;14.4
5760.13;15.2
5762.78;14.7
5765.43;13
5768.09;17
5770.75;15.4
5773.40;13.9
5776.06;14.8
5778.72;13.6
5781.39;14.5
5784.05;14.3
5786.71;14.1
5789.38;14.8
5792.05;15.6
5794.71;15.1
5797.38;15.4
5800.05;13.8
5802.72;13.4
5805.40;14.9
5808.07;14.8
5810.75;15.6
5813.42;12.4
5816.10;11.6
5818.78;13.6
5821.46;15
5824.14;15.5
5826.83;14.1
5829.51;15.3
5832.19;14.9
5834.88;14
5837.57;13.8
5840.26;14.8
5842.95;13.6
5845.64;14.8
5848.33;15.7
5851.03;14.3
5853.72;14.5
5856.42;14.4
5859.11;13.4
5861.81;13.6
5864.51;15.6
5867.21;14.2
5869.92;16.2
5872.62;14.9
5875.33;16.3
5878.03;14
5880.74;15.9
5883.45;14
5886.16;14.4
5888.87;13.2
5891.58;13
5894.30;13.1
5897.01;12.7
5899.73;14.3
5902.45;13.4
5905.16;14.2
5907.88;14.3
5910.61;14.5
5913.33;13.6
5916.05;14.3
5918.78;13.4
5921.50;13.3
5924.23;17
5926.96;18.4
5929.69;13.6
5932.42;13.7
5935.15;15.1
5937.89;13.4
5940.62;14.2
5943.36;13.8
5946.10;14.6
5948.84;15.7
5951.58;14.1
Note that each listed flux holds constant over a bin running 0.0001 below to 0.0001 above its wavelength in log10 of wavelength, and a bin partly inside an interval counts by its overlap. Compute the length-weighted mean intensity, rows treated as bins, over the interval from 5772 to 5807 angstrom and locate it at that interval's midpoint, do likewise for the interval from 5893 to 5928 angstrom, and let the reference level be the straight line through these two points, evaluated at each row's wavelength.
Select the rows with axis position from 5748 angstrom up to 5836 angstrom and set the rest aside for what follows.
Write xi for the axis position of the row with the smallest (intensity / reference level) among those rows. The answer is 5816.10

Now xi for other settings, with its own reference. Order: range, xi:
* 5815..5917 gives 5816.10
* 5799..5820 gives 5816.10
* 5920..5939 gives 5921.50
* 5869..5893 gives 5891.58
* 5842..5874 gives 5859.11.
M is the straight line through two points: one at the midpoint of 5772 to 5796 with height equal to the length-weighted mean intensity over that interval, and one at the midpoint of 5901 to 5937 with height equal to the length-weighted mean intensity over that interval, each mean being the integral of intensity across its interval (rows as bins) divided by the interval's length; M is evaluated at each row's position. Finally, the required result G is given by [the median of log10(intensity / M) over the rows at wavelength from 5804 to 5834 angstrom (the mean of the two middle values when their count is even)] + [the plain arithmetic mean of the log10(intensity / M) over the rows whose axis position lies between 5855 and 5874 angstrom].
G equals 0.013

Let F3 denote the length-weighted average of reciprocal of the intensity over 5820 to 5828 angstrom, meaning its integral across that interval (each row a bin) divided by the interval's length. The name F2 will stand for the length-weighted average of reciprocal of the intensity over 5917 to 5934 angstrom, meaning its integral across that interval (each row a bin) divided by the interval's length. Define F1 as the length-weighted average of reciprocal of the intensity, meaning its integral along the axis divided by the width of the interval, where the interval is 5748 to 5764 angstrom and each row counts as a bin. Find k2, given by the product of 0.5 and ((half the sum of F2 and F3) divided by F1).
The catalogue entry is 0.489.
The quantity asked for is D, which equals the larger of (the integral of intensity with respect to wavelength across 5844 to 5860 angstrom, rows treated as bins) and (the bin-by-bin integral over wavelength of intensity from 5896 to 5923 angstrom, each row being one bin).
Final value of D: 373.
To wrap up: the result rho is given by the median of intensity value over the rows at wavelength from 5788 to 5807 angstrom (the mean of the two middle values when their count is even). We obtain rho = 14.9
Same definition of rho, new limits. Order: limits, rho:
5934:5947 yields 14.2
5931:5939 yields 13.7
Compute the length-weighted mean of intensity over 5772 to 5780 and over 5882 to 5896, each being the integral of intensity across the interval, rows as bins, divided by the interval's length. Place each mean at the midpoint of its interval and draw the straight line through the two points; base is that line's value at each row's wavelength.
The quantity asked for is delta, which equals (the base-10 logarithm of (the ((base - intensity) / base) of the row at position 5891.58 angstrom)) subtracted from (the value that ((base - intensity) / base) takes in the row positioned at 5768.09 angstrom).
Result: 1.2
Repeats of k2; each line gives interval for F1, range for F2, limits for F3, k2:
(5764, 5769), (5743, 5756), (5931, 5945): 0.509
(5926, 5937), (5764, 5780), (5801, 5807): 0.517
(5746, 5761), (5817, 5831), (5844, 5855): 0.494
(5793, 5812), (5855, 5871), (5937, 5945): 0.519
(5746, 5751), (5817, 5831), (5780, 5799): 0.519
